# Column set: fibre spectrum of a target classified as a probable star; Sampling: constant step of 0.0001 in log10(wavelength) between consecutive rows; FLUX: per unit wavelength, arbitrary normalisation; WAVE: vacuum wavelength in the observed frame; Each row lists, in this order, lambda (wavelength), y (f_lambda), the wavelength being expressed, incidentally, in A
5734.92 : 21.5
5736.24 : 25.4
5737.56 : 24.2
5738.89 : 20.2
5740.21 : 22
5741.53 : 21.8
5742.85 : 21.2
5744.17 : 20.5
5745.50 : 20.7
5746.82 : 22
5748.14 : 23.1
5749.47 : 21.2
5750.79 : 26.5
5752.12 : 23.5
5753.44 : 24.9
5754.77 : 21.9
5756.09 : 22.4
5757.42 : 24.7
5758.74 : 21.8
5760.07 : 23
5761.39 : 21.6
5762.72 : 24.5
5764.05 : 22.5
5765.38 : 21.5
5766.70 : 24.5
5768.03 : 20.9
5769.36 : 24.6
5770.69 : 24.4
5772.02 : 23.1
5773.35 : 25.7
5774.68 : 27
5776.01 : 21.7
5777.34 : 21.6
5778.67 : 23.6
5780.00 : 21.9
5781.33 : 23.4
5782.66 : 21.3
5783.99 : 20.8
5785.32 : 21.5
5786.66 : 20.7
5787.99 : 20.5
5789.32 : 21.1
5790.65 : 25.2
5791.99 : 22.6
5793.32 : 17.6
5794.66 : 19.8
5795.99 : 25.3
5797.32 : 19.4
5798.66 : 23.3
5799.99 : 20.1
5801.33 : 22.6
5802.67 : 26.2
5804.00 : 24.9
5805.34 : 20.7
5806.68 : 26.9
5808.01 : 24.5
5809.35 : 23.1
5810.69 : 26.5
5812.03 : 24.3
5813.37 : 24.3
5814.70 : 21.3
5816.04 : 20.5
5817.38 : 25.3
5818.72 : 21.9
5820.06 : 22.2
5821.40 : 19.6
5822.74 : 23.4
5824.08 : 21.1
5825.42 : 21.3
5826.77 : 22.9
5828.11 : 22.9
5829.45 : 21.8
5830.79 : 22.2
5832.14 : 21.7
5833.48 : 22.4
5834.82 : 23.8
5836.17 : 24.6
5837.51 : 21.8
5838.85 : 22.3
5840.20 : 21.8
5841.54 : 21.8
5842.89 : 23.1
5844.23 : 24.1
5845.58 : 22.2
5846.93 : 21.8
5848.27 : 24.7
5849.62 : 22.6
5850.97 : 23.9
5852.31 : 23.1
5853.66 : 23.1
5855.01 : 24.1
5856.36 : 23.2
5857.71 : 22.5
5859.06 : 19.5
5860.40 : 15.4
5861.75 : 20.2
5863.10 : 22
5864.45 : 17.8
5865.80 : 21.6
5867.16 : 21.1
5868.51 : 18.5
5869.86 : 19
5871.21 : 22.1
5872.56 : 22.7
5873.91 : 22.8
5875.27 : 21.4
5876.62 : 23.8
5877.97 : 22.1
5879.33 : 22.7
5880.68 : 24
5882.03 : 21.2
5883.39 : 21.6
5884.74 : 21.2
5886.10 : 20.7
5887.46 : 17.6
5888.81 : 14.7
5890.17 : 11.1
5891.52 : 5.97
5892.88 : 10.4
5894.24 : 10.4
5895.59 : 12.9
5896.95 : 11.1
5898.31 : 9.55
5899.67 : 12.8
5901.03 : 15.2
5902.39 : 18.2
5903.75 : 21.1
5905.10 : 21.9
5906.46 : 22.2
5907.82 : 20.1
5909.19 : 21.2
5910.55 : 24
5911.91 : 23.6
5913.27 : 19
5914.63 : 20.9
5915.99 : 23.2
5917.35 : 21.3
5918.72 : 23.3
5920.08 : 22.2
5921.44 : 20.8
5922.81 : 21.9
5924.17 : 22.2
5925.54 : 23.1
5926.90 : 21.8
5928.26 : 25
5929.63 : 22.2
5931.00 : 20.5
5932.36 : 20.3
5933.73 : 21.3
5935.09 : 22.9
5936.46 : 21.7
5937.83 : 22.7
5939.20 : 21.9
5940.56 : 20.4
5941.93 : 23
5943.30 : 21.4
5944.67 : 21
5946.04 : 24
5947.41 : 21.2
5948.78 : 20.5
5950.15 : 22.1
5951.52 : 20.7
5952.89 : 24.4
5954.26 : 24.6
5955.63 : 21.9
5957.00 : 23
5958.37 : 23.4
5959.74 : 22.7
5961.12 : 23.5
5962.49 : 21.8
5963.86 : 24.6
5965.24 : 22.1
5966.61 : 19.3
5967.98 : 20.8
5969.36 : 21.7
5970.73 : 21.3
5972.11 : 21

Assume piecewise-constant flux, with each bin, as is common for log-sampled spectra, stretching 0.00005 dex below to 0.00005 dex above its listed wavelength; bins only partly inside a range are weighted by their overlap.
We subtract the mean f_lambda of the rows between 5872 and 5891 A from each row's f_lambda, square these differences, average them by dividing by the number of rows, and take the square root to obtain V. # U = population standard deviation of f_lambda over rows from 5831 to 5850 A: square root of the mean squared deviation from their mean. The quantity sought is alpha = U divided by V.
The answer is 0.3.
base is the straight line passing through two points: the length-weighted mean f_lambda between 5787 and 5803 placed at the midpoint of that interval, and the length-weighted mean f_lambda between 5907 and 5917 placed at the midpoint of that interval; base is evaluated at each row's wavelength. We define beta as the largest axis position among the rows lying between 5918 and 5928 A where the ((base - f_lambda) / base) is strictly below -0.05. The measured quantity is 5925.54 A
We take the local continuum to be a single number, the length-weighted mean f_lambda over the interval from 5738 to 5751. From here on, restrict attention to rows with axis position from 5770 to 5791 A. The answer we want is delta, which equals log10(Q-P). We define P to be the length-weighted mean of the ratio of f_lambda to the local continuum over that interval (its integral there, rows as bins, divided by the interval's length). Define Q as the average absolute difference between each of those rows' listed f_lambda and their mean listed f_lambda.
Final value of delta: -0.2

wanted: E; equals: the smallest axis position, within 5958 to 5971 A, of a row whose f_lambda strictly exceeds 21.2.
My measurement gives 5958.37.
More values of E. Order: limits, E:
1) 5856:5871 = 5856.36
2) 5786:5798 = 5790.65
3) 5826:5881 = 5826.77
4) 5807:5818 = 5808.01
